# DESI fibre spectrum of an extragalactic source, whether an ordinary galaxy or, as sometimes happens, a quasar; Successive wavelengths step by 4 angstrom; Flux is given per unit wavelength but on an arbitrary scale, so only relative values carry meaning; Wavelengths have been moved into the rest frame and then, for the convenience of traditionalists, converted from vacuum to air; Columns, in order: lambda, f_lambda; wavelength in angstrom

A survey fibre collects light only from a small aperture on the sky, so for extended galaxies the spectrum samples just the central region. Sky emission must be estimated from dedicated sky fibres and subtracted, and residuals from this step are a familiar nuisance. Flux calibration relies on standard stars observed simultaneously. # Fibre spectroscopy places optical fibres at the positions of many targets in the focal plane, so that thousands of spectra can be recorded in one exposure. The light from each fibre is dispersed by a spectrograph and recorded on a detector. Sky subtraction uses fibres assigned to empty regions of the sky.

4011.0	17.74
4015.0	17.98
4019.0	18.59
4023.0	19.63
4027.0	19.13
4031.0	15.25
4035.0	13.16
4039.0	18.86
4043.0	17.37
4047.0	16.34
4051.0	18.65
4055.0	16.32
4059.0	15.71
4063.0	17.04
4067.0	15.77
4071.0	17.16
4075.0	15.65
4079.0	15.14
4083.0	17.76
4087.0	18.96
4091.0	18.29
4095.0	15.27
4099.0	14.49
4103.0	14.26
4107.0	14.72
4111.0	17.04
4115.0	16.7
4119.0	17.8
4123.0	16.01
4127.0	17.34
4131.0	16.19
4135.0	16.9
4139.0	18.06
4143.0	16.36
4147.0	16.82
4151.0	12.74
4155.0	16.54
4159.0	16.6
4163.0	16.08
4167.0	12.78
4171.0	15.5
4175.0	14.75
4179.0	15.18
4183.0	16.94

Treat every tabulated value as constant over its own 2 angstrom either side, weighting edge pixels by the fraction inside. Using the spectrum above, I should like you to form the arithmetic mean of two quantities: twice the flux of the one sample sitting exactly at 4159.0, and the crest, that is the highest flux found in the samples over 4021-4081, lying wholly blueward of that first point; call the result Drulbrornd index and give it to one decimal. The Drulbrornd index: 26.4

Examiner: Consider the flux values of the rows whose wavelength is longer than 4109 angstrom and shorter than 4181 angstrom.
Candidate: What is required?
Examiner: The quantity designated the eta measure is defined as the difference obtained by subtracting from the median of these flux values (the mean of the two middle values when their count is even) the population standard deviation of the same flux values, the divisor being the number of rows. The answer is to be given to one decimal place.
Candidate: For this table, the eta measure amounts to 15.0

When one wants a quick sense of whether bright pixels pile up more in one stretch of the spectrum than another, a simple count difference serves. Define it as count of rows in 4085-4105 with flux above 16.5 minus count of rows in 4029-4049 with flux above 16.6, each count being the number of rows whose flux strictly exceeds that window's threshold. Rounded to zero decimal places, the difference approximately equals 0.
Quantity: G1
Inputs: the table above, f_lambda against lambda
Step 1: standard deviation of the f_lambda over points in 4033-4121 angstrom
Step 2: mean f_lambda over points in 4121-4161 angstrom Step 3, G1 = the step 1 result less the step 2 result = -14.8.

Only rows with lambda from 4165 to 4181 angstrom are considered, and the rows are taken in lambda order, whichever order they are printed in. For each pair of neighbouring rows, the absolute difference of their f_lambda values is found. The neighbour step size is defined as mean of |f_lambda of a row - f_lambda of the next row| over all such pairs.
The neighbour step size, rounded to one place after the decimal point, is 1.3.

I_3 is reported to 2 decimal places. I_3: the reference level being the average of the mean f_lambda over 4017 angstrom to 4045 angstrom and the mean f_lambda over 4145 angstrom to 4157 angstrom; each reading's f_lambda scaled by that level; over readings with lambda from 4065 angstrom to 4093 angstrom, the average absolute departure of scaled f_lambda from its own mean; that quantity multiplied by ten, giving 0.75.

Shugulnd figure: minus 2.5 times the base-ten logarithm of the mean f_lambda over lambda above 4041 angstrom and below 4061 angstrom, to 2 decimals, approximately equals -3.07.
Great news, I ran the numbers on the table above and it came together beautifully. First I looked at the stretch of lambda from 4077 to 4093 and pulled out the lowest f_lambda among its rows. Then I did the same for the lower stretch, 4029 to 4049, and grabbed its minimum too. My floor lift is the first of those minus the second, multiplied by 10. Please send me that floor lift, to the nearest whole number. 20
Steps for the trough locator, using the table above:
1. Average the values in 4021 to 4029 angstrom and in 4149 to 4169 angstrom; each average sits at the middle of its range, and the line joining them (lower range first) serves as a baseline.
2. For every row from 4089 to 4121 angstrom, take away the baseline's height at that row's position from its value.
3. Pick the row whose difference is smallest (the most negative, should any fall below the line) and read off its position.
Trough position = 4103.0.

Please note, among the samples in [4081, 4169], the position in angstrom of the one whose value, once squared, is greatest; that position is 4087.0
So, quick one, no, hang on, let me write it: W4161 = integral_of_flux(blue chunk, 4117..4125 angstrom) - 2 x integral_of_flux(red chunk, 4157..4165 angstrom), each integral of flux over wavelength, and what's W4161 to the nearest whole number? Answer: -126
